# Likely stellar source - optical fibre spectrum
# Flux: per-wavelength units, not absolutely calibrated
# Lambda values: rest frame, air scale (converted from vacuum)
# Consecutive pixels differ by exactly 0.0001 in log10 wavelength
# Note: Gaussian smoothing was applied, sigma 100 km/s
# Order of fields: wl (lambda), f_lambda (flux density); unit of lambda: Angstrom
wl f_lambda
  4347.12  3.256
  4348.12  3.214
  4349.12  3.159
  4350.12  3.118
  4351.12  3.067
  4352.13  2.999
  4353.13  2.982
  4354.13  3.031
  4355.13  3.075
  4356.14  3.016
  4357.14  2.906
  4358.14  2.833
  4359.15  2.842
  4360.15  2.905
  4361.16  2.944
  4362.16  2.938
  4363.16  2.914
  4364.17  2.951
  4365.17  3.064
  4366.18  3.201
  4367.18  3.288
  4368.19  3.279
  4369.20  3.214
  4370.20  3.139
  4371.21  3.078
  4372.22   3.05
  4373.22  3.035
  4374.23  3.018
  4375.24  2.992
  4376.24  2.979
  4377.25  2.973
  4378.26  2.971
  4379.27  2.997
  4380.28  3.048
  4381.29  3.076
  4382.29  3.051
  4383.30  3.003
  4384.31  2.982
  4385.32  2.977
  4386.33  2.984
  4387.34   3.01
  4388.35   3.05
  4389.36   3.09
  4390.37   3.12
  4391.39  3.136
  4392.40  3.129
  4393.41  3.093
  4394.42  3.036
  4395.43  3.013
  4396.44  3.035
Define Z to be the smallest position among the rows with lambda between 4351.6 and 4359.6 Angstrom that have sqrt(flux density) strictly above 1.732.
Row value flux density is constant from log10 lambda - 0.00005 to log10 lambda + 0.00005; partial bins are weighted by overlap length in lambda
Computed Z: 4354.13 Angstrom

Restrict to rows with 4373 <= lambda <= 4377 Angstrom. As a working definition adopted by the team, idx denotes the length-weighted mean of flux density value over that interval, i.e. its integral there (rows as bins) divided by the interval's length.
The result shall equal 3.00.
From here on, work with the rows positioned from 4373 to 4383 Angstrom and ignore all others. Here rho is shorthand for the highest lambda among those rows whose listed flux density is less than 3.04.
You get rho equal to 4379.27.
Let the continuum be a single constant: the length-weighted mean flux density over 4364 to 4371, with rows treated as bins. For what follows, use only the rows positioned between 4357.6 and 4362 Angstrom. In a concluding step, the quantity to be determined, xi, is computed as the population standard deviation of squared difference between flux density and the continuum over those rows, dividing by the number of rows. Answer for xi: 0.0258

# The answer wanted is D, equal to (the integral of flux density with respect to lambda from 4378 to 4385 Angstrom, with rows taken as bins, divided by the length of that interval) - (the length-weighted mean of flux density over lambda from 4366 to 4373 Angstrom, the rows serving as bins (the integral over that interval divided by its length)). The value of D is -0.15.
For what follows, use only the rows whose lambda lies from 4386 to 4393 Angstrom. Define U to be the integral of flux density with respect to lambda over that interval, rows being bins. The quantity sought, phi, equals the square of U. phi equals 463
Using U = 22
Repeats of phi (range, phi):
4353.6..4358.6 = 221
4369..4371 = 40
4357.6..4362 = 161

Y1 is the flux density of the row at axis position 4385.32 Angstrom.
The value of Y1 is 2.977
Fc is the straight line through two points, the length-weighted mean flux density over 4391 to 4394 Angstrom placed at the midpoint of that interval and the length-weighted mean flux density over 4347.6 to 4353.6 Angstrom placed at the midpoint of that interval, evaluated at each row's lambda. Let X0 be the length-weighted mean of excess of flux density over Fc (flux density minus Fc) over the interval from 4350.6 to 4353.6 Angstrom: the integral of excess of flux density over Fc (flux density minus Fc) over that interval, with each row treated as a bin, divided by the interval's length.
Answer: -0.07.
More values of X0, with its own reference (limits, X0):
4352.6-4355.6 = -0.07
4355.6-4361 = -0.19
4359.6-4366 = -0.14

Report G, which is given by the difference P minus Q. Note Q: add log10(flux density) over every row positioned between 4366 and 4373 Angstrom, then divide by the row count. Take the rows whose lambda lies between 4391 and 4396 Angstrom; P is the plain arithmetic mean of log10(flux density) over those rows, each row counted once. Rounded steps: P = 0.489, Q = 0.502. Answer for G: -0.013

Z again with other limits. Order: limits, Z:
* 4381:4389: 4381.29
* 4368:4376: 4368.19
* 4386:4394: 4387.34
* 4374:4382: 4374.23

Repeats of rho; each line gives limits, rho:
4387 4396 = 4395.43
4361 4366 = 4364.17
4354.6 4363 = 4362.16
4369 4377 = 4376.24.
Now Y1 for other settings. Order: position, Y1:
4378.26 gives 2.971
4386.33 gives 2.984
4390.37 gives 3.12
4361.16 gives 2.944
